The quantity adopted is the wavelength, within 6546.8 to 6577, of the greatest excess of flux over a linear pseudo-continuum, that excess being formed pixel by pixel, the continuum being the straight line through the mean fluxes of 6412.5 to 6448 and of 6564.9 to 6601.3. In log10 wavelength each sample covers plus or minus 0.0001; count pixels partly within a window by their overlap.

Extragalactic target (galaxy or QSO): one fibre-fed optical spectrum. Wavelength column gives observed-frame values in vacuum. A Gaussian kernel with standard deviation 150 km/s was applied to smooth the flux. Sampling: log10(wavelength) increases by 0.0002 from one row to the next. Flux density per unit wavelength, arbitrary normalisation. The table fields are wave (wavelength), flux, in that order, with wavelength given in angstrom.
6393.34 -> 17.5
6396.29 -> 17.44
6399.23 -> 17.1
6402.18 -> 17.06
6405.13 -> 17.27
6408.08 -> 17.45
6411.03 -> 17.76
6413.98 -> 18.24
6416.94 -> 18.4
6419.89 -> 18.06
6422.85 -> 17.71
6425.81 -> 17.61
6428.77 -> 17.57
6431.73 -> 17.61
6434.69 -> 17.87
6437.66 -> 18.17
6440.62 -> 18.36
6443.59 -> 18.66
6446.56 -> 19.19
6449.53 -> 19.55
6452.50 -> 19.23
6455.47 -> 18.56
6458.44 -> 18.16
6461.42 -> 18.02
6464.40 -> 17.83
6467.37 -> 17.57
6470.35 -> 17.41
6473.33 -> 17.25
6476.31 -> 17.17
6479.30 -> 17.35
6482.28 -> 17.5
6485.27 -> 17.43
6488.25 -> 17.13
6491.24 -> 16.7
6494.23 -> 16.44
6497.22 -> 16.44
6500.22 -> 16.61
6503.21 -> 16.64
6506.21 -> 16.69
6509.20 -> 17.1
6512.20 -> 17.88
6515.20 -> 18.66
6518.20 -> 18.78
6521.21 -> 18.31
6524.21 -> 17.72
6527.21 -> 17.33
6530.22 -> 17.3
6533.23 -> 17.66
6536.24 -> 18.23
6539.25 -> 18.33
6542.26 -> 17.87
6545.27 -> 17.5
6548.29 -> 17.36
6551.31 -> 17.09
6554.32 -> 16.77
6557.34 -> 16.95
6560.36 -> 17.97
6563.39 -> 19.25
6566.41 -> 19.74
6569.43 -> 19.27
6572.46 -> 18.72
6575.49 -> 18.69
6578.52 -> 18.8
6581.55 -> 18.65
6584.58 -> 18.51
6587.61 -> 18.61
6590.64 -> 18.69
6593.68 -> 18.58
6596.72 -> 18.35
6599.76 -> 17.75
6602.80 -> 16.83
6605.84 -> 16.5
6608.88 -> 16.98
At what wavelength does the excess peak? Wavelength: 6566.41 angstrom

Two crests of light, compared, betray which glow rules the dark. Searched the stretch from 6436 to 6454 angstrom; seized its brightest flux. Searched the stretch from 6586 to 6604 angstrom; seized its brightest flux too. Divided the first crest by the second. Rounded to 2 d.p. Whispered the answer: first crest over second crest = 1.05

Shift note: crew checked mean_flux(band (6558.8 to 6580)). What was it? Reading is 18.9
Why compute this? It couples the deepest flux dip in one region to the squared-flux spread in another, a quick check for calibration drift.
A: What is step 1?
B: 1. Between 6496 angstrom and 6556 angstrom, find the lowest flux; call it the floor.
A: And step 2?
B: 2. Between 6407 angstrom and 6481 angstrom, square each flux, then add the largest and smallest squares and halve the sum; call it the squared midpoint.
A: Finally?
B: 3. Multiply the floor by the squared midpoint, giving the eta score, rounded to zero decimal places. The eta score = 5565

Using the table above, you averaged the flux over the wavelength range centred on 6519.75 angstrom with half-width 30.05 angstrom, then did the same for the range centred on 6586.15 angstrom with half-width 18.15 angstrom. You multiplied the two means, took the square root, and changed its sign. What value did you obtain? -18.0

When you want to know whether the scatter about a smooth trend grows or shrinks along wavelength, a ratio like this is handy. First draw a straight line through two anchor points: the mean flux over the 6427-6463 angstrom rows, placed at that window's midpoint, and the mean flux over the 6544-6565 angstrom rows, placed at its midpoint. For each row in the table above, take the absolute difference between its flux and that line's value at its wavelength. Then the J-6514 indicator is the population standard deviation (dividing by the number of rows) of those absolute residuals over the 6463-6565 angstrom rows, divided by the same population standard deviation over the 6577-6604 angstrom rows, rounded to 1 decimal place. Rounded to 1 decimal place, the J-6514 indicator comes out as 1.2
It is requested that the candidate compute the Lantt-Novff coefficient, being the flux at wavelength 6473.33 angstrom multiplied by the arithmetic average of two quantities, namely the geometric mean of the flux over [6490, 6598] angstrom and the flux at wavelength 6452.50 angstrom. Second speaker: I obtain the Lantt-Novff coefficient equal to 320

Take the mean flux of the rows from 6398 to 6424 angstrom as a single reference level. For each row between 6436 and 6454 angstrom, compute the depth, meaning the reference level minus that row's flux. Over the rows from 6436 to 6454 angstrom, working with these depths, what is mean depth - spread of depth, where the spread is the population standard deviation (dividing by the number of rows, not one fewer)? -1.7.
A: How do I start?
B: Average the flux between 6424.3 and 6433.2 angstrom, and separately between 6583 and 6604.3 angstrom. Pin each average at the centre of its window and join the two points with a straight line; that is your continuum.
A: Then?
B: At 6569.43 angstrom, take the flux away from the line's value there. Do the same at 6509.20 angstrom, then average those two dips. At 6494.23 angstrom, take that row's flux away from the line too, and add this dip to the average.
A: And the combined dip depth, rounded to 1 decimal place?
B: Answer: 1.2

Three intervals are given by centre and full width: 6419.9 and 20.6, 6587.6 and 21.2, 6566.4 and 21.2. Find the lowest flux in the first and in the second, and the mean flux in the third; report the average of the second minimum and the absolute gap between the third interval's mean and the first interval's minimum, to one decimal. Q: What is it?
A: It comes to 9.7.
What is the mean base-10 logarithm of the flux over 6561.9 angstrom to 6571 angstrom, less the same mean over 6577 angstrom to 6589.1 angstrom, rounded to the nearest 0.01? 0.02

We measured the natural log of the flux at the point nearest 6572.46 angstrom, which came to 2.93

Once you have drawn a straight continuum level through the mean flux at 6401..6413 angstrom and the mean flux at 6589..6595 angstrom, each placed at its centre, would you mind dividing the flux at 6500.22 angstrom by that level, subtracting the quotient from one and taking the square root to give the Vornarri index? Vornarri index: 0.28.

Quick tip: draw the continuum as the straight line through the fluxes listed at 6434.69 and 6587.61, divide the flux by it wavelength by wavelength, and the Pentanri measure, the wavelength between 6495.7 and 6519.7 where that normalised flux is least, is 6497.22 angstrom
